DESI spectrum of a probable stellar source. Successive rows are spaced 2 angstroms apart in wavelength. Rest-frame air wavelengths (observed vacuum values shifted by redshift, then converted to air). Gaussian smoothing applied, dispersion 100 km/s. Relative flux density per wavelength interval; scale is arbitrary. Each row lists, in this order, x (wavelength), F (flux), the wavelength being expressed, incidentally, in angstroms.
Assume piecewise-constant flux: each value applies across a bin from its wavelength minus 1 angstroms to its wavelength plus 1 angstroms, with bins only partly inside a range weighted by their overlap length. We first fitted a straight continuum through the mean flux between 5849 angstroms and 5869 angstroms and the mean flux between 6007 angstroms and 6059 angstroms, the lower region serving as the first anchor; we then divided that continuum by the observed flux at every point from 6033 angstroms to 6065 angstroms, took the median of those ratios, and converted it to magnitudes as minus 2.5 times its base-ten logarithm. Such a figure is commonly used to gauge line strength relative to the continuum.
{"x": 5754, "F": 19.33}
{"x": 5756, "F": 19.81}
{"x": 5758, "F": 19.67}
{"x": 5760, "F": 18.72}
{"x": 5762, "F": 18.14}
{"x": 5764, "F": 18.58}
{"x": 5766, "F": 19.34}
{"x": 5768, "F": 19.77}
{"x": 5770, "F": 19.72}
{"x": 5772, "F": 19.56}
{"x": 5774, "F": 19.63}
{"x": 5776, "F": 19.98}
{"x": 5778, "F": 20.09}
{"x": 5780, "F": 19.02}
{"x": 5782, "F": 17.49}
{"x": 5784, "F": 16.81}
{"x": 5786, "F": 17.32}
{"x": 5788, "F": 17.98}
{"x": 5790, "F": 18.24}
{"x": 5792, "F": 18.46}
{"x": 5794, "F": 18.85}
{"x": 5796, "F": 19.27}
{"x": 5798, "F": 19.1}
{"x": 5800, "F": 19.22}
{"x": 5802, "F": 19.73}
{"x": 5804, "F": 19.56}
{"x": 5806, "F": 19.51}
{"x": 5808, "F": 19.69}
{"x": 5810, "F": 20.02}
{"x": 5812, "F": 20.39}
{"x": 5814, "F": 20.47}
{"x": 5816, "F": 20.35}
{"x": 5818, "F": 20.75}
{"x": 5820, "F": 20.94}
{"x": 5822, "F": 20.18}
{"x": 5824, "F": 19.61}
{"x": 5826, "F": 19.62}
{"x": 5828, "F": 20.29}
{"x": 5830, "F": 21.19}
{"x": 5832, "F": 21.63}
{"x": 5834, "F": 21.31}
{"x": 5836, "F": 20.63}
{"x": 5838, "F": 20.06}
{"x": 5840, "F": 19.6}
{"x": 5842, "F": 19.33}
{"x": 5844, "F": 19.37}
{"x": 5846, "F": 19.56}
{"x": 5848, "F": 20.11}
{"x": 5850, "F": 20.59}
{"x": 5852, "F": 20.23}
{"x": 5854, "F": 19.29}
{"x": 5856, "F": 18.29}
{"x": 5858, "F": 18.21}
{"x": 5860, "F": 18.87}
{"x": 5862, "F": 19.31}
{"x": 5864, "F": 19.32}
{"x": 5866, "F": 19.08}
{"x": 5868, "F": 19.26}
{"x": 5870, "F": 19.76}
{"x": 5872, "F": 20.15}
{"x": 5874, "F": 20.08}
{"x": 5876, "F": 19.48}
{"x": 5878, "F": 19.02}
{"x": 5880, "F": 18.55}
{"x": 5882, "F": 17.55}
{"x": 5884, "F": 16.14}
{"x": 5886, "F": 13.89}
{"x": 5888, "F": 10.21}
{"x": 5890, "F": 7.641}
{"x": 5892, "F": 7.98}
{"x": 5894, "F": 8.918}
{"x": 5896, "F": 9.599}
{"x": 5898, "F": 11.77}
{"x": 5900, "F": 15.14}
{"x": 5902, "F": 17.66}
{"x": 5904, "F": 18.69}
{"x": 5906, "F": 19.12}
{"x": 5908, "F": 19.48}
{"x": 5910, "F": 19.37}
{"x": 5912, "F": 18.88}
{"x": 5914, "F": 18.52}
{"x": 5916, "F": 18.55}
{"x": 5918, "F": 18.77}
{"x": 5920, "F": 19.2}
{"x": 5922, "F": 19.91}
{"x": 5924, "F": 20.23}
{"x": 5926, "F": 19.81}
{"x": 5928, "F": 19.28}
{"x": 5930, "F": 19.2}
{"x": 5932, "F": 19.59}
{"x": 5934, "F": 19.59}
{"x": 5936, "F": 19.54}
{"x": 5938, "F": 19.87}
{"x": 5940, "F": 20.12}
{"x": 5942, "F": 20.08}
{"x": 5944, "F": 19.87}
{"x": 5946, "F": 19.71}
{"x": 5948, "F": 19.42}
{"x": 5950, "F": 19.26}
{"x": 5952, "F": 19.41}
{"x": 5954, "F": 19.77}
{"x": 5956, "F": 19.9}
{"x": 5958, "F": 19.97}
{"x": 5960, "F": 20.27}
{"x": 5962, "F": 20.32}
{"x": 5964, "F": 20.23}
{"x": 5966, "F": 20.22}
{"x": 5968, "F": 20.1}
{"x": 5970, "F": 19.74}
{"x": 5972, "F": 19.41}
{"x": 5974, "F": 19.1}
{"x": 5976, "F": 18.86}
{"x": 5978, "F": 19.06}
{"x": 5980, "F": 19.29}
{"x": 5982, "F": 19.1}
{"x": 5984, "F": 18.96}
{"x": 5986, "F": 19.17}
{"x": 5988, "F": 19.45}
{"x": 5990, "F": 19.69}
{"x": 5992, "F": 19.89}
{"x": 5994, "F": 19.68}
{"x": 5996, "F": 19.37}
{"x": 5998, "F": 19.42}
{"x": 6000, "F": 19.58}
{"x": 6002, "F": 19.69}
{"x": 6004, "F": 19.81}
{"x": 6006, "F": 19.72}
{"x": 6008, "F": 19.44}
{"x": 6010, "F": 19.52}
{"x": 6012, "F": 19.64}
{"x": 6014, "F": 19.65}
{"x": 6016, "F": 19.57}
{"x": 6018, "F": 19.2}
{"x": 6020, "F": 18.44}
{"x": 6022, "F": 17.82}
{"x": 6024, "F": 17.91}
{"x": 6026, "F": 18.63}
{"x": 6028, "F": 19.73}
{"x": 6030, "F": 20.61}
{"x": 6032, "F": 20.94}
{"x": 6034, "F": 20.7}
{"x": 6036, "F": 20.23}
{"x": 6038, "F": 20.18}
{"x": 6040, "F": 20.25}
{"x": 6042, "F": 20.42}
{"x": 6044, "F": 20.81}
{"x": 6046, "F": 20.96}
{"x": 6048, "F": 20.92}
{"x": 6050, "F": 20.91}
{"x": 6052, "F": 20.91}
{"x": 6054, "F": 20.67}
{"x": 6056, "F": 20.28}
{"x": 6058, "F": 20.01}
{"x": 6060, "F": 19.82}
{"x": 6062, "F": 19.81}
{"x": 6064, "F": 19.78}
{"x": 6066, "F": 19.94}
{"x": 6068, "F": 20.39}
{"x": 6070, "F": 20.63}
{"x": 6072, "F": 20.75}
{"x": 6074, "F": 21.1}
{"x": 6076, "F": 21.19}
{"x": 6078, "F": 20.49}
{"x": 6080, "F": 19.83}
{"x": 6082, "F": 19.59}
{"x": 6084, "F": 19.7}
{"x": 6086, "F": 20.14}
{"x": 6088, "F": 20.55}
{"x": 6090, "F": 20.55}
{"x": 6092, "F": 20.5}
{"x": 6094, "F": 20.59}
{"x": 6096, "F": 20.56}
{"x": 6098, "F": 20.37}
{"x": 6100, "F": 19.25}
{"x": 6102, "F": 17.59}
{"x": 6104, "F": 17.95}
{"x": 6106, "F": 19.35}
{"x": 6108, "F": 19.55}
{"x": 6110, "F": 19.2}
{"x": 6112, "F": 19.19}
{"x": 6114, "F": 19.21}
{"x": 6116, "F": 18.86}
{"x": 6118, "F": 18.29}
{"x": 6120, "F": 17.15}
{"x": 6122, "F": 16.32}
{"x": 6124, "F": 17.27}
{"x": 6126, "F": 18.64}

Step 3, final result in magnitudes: 0.020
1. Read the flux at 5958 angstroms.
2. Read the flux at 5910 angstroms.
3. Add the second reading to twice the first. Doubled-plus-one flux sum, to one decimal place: 59.3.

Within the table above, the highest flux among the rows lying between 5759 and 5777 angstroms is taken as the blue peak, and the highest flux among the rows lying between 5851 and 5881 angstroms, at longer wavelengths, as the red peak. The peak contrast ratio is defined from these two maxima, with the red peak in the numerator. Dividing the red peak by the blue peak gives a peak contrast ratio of 1.01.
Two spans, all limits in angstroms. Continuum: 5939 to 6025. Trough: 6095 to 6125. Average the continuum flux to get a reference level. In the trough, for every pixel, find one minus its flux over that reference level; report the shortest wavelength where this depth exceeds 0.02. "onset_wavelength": 6102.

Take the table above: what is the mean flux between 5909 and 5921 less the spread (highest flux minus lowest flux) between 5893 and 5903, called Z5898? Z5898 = 10.1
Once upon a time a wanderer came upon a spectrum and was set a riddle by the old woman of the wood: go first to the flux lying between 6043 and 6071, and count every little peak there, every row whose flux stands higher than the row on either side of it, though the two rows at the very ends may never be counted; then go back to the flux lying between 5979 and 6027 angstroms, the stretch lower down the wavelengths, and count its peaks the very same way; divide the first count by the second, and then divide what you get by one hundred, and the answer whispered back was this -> 0.0033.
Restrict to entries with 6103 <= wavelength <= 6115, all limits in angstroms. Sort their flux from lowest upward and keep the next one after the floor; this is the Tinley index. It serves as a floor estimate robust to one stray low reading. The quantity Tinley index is 19.19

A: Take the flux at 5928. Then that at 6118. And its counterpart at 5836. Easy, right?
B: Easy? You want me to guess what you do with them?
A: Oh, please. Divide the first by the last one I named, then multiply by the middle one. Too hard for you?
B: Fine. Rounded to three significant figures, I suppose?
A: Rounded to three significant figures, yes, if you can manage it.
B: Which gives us 17.1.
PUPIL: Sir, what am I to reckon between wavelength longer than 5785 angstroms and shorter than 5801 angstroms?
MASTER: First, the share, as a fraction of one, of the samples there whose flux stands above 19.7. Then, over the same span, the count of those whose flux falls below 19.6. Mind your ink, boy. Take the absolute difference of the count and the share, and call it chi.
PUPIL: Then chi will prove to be 8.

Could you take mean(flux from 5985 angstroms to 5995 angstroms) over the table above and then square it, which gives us 383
